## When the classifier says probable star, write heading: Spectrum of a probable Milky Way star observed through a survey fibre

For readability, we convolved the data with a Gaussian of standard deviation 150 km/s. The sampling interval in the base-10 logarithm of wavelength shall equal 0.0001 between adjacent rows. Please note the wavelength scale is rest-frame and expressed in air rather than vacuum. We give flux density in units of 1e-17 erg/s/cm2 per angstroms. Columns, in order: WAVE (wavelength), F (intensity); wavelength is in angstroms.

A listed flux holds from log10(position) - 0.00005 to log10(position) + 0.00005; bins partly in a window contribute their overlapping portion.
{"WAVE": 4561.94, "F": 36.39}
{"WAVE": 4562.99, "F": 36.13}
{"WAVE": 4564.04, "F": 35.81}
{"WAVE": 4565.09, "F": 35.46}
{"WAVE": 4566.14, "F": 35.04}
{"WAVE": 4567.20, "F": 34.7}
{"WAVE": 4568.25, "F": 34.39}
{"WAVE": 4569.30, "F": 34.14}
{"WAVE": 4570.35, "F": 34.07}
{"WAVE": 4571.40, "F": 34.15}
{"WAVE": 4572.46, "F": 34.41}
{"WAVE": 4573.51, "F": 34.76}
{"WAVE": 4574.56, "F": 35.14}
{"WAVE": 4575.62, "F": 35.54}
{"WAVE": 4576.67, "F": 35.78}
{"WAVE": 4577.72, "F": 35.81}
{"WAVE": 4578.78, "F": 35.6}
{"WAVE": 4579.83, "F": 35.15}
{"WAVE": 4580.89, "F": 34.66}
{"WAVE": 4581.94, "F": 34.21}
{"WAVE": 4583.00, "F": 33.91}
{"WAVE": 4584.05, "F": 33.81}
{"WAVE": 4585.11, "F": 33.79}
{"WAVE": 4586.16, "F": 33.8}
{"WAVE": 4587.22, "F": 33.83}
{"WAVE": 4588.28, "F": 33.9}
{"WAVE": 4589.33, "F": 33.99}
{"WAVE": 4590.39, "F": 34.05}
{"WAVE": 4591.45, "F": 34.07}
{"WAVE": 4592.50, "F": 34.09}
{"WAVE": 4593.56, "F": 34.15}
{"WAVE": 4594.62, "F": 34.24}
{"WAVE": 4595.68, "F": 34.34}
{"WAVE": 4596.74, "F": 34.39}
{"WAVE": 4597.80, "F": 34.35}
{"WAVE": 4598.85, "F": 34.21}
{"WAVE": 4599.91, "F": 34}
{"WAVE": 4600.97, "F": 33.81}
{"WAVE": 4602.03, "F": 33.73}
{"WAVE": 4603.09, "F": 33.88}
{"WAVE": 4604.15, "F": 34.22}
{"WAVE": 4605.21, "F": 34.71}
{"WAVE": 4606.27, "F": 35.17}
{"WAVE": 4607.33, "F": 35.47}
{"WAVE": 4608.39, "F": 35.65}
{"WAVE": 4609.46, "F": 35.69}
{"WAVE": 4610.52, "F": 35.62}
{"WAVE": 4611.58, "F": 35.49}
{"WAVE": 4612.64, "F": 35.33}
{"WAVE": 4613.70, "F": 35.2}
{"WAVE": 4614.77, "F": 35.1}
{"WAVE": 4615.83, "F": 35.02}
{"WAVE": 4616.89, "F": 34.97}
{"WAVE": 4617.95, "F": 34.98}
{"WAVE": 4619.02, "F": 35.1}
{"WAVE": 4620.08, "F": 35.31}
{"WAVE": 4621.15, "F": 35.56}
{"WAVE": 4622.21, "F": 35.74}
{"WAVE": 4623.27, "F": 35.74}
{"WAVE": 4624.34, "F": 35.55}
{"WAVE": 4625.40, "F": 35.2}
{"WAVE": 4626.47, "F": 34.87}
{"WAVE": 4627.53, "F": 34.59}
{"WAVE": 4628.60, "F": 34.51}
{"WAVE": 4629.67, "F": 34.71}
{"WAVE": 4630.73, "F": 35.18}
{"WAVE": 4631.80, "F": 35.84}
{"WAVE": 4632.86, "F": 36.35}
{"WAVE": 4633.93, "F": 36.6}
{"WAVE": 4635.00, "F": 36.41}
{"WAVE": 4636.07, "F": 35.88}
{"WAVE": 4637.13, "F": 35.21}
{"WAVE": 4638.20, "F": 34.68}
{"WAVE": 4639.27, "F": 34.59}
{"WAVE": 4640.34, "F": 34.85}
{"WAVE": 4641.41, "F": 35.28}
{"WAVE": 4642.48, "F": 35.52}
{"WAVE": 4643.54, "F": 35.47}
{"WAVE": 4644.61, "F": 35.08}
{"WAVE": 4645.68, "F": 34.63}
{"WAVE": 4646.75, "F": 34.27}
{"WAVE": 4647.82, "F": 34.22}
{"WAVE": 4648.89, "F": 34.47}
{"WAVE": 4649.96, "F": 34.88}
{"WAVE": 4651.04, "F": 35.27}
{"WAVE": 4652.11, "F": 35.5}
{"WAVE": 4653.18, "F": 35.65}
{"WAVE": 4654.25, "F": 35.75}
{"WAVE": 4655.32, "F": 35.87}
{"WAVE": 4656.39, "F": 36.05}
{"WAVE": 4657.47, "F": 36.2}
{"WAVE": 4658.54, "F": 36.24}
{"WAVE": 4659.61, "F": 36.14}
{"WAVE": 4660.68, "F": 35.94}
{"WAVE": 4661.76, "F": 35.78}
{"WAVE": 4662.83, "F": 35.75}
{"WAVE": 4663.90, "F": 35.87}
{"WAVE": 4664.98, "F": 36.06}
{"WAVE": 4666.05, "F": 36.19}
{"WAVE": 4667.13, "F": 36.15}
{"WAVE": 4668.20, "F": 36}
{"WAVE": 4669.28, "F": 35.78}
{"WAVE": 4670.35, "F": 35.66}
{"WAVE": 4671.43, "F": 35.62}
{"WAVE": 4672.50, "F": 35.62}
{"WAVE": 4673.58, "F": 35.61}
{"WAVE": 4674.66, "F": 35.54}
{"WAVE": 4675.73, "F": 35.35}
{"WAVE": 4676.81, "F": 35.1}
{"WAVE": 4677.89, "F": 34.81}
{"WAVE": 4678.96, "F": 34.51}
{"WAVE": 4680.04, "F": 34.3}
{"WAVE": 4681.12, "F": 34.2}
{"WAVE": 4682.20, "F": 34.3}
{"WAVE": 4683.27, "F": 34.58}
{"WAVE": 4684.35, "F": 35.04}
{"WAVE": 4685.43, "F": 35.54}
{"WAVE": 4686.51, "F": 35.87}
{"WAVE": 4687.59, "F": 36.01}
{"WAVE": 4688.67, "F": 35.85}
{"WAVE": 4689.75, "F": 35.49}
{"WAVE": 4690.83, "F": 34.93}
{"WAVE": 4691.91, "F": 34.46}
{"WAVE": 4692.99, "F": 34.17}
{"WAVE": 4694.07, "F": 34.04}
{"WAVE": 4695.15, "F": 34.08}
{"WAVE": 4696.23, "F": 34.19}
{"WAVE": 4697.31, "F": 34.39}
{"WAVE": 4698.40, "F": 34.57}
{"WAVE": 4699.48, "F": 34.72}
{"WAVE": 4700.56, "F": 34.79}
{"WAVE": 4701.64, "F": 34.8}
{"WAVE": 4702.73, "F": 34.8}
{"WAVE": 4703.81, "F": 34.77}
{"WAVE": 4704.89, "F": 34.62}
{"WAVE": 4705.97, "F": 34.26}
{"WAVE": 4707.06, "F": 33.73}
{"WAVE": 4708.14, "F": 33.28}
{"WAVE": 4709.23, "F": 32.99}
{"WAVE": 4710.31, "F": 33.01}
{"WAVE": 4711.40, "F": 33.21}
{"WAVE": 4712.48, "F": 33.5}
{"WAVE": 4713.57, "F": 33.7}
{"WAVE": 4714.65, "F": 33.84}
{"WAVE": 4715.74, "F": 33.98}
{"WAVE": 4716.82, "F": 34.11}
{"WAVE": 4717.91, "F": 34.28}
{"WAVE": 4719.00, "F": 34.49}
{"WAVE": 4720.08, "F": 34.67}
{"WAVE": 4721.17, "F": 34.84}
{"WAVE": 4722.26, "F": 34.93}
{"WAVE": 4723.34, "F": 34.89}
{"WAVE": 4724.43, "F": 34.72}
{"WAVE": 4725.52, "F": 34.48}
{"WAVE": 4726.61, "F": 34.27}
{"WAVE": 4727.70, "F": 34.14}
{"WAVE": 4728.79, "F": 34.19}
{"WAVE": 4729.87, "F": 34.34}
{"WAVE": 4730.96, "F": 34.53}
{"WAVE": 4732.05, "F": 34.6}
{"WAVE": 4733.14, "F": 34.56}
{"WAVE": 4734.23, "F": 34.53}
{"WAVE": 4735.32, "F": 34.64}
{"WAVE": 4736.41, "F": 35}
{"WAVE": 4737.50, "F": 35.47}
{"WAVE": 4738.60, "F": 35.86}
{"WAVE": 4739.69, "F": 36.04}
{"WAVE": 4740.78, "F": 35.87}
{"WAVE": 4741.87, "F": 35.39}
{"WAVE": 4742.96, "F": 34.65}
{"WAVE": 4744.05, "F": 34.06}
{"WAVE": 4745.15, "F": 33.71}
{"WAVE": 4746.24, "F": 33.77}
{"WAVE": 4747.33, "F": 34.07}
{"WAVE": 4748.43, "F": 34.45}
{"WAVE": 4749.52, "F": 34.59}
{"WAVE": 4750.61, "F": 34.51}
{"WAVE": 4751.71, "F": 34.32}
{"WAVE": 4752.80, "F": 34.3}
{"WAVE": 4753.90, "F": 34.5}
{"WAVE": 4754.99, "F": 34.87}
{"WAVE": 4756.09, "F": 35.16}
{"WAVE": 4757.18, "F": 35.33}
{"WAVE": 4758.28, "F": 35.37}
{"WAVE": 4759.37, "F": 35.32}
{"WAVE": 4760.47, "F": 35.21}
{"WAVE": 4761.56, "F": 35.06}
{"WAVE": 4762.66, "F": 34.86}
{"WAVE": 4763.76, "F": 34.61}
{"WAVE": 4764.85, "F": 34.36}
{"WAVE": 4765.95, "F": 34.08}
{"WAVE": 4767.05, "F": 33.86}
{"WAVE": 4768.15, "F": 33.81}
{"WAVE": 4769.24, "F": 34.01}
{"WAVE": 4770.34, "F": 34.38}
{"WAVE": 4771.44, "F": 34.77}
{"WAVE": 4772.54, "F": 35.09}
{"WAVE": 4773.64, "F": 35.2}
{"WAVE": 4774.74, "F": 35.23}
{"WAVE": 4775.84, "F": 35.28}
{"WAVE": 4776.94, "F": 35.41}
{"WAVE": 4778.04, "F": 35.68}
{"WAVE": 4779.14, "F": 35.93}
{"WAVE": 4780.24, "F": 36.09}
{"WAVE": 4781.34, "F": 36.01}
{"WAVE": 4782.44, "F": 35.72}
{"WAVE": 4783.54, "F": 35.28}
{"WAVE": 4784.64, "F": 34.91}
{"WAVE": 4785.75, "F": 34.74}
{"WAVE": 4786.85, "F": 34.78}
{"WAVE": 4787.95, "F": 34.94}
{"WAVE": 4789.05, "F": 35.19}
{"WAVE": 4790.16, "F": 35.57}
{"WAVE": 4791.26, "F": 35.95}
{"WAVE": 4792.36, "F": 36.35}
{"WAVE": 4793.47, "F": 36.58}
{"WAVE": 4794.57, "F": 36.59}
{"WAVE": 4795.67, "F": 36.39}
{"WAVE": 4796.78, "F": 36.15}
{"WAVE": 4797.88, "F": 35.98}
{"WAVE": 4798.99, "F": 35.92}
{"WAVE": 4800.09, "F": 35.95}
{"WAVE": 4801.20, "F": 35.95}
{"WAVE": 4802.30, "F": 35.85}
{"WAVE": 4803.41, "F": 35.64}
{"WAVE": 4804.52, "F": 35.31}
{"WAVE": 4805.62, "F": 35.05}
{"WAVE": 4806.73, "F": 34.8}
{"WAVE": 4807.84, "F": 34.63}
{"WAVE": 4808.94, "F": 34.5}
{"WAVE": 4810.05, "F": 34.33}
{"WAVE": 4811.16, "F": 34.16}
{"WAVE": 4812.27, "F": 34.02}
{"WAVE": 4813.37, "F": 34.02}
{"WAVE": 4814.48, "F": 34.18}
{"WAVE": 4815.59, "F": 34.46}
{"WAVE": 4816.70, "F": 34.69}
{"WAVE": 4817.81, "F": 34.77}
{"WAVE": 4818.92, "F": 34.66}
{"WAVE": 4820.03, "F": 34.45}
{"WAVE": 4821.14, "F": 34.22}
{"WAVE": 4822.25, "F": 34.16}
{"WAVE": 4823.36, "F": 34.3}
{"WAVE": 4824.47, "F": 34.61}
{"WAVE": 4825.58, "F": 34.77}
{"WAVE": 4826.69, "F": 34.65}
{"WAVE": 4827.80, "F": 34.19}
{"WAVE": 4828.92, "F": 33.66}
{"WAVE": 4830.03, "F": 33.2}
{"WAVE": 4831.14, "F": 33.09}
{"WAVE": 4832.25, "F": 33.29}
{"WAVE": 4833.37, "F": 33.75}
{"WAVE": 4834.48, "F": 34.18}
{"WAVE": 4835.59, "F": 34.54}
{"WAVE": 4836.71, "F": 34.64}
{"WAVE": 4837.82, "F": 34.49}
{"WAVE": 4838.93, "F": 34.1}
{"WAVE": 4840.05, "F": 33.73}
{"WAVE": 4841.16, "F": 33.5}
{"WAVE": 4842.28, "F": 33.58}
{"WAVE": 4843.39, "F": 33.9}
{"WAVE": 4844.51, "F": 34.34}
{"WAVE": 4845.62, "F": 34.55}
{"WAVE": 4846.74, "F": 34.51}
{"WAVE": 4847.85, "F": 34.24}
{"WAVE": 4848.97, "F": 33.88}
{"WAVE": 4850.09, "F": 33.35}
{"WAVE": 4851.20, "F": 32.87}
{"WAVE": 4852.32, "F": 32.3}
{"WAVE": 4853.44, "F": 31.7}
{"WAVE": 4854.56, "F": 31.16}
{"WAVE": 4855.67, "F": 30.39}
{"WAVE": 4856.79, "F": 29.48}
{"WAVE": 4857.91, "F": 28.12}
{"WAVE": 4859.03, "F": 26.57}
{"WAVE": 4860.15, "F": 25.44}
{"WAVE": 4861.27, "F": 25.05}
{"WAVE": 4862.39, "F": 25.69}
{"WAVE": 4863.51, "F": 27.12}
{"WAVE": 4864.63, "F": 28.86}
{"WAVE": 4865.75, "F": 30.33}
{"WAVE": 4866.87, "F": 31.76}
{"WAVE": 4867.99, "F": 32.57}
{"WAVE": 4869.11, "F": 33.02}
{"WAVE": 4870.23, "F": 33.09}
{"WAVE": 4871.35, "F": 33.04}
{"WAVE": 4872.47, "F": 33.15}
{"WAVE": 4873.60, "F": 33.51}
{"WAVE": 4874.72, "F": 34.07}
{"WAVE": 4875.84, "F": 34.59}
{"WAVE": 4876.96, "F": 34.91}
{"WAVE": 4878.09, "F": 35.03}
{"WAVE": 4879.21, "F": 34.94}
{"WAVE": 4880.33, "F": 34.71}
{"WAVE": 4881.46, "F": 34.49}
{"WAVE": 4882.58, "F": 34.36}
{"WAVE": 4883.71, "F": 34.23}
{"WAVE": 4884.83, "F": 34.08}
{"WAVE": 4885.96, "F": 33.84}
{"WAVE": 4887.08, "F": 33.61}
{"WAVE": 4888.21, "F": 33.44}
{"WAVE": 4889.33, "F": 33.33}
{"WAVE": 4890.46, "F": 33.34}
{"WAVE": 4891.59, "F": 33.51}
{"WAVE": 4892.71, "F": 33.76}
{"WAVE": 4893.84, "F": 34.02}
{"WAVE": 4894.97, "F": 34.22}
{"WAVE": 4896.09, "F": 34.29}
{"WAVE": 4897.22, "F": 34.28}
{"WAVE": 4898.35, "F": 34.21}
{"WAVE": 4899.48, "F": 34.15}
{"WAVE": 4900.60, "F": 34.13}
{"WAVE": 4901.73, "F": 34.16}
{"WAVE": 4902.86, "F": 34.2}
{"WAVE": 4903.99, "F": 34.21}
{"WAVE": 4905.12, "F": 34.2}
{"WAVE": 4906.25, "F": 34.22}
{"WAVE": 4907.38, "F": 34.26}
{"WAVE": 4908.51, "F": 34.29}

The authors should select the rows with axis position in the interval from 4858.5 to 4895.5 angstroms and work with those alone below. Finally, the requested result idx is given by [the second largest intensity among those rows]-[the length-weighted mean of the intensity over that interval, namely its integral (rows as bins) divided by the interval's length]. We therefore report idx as 2.6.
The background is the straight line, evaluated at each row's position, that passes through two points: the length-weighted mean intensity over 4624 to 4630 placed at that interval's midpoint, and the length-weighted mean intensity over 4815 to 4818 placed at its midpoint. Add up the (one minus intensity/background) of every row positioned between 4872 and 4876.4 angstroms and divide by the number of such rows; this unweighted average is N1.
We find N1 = 0.02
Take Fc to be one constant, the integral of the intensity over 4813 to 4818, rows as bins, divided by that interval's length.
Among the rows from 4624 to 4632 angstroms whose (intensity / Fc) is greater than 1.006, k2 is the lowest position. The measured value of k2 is 4624.34 angstroms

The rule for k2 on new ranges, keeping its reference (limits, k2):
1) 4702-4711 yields 4702.73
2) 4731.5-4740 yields 4732.05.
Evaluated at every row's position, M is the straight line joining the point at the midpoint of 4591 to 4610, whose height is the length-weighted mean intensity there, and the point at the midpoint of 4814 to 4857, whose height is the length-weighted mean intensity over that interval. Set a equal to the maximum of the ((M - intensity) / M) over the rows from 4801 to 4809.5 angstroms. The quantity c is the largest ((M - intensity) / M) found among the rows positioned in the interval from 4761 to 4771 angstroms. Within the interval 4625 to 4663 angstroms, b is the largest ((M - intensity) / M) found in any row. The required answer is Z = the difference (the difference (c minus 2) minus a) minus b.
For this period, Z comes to -1.98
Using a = -0.020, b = 0.00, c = 0.004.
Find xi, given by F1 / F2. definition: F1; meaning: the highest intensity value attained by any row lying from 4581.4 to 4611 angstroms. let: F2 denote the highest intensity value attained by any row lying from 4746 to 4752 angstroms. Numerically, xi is 1.03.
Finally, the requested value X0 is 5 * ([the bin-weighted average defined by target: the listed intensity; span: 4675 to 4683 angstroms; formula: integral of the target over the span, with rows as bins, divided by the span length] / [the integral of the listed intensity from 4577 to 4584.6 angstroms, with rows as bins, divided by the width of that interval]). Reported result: 4.99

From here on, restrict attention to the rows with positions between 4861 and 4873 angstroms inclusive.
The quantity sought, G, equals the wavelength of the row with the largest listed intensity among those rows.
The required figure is 4872.47 angstroms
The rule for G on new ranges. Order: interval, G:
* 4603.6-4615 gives 4609.46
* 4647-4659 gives 4658.54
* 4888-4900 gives 4896.09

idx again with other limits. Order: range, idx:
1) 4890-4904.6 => 0.2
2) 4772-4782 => 0.5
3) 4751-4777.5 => 0.6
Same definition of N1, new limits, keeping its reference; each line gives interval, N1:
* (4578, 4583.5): 0.01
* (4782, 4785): -0.02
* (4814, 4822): 0.00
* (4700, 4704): 0.00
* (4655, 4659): -0.04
